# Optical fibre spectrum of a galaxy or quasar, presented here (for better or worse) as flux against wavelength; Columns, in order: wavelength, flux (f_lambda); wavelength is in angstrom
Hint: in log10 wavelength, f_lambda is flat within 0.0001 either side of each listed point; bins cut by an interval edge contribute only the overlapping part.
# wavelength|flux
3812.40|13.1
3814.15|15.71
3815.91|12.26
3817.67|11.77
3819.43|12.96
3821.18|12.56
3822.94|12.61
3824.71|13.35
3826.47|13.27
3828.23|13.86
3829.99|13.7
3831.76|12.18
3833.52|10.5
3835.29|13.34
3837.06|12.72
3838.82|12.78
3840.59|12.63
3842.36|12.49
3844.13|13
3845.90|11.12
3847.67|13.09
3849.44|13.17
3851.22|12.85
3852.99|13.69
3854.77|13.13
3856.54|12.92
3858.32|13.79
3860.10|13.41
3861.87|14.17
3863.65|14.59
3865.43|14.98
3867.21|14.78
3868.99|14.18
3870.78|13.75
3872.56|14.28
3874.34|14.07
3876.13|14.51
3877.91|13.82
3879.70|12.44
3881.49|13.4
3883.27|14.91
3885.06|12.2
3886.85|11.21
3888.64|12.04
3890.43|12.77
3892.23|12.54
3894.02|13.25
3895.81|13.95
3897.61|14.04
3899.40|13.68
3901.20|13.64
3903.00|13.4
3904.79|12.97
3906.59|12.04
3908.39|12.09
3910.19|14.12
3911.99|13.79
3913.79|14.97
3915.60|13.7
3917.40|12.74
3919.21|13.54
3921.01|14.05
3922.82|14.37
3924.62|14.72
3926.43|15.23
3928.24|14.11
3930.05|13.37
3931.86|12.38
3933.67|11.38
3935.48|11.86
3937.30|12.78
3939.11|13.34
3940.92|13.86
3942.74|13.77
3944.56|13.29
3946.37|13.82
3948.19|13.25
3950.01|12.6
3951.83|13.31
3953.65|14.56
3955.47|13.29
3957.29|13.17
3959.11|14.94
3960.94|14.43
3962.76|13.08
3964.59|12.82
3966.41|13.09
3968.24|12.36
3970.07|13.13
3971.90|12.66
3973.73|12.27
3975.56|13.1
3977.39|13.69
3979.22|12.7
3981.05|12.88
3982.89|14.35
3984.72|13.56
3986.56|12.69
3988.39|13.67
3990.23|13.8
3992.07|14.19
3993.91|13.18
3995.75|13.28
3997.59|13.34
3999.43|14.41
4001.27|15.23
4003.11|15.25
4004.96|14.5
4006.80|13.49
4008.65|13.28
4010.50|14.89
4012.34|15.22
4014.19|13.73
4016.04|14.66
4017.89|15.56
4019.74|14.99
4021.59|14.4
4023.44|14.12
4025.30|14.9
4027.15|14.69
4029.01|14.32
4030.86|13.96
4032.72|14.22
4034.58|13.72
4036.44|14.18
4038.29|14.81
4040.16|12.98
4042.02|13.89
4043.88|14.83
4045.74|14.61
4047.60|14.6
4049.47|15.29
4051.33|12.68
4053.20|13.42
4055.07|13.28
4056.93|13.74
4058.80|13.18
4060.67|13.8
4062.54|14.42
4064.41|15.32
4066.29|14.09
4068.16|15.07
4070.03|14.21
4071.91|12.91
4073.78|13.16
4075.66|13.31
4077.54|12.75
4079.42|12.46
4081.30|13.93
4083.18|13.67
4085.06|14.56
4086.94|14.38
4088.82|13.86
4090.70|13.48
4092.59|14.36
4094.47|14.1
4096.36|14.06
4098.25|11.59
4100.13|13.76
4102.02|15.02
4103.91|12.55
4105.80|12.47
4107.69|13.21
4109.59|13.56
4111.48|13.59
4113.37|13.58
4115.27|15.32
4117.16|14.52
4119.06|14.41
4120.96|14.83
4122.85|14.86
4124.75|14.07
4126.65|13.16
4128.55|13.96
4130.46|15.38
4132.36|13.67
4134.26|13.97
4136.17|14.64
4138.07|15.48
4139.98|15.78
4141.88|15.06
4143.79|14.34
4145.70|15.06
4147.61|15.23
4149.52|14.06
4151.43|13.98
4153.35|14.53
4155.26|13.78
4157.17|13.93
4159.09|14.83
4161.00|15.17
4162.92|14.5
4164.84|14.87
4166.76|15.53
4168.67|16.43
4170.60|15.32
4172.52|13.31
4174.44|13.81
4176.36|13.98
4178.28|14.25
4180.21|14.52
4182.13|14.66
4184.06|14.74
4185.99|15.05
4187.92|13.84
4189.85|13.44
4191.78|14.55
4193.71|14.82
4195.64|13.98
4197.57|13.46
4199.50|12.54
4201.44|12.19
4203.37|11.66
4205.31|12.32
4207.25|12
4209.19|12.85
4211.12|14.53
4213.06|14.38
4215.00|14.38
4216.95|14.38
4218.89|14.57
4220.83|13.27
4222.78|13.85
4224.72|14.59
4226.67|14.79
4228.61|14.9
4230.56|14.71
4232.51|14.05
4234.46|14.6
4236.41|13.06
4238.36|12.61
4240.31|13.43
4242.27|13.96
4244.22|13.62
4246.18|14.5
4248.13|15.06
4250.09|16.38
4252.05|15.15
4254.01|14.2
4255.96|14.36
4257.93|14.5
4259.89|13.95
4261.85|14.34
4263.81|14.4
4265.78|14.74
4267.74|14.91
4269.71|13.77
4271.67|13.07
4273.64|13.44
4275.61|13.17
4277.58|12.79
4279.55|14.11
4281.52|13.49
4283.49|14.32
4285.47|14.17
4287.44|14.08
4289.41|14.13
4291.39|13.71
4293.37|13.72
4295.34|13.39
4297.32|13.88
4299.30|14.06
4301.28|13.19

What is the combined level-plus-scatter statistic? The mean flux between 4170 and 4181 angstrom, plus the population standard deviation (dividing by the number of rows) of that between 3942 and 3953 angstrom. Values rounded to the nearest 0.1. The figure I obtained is 14.6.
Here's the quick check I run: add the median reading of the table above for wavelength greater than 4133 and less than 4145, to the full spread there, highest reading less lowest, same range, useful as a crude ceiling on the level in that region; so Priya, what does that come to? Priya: 16.7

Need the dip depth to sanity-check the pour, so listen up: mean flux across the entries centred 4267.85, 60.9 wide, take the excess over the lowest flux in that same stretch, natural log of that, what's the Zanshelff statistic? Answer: 0.4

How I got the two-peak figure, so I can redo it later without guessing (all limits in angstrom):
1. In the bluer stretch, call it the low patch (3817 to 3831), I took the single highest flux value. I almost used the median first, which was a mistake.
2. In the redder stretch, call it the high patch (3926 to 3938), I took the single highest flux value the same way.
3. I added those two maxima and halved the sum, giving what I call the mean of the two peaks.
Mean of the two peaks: 14.5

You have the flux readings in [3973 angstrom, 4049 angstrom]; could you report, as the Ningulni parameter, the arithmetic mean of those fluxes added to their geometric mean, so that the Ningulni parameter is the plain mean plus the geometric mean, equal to 28.1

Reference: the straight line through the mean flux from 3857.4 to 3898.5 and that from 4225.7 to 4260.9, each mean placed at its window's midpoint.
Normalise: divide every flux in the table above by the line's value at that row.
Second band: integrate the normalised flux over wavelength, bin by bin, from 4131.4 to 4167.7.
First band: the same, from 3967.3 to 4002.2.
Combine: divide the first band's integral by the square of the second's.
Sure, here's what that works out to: 0.0239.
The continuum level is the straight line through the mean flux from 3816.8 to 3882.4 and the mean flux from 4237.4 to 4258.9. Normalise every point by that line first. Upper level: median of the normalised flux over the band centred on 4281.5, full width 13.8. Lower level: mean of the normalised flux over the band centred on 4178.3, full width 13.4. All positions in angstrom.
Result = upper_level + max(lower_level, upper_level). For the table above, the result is 1.98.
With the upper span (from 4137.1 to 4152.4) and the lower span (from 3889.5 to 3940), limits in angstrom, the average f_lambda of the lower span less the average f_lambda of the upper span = -1.5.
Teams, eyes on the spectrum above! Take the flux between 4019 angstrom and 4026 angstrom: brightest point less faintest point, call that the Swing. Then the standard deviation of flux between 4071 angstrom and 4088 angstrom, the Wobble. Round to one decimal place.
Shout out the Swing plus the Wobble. 1.6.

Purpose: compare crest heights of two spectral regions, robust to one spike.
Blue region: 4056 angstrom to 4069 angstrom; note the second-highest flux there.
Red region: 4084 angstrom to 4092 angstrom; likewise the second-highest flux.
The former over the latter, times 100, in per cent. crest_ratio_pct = 105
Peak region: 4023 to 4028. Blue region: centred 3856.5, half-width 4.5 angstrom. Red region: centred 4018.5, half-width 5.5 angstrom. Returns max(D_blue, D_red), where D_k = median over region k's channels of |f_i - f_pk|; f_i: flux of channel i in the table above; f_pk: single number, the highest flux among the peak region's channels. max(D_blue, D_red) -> 1.49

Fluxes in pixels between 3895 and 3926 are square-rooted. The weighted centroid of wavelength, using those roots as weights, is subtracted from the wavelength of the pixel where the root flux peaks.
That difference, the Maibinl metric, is 3.5 angstrom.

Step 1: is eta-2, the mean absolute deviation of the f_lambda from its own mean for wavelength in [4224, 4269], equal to 0.54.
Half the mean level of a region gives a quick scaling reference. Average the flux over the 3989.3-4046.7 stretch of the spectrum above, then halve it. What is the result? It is 7.14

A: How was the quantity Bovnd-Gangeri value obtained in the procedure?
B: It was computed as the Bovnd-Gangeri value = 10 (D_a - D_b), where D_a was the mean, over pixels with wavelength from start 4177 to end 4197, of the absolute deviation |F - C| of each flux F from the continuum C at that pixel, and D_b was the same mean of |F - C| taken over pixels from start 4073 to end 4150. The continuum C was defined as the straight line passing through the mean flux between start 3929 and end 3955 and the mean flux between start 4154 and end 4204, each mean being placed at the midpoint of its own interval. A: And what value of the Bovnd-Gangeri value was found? -2.5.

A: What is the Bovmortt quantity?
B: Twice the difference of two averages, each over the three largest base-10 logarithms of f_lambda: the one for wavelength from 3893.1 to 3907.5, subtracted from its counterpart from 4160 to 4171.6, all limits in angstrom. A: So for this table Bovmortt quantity 0.11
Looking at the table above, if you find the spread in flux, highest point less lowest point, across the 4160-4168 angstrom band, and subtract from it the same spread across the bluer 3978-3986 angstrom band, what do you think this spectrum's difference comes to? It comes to -0.62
